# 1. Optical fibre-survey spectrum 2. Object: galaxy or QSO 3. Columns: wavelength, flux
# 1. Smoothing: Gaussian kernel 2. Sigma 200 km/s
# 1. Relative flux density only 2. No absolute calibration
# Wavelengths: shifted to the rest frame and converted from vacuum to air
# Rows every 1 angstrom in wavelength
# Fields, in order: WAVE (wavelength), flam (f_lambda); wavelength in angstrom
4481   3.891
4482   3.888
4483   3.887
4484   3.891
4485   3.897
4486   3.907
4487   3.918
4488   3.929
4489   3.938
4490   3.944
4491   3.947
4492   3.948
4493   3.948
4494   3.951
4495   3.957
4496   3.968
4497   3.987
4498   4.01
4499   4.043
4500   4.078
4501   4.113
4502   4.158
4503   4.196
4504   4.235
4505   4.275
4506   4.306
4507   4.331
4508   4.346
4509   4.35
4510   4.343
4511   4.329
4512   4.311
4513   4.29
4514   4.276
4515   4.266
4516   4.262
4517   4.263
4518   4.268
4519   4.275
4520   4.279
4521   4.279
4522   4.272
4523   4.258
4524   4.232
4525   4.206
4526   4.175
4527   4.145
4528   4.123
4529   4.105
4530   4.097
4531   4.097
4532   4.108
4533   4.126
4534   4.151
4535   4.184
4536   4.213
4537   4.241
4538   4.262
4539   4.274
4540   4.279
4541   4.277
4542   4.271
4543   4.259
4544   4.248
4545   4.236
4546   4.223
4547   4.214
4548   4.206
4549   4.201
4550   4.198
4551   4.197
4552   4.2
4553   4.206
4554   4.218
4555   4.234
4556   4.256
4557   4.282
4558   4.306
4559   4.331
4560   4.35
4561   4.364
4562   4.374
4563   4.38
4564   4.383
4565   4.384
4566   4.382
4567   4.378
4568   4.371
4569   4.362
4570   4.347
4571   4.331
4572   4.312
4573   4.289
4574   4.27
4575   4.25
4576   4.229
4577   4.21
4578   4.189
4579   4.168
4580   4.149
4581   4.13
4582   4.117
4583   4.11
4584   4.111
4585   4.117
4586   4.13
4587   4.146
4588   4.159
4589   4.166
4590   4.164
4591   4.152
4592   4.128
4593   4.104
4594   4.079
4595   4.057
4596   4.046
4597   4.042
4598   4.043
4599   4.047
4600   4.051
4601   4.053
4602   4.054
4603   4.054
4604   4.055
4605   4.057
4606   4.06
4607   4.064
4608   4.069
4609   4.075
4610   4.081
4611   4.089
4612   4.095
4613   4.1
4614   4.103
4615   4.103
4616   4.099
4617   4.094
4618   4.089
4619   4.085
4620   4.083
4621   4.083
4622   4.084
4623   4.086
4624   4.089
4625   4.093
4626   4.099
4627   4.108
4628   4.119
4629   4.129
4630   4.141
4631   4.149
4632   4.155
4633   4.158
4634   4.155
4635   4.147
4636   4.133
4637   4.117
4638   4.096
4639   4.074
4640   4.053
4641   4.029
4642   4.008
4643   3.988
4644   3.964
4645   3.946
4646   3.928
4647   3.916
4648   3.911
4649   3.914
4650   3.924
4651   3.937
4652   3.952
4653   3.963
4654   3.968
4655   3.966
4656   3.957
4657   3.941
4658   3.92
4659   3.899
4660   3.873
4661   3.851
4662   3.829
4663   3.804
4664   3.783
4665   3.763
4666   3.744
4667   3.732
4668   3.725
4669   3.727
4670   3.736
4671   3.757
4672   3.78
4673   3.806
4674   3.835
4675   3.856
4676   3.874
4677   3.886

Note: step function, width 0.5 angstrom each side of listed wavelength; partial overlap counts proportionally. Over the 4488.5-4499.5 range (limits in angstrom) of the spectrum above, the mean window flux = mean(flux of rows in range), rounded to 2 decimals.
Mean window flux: 3.97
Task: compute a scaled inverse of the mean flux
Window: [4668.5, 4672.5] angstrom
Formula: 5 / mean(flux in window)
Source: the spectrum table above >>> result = 1.33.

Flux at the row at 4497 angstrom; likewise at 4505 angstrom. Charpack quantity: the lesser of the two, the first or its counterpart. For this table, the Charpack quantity 3.99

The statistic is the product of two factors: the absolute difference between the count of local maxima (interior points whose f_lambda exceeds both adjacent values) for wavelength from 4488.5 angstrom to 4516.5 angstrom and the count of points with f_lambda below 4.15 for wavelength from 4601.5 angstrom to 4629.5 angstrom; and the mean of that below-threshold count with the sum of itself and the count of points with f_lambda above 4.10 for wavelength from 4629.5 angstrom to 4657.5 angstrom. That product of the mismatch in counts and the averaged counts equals 864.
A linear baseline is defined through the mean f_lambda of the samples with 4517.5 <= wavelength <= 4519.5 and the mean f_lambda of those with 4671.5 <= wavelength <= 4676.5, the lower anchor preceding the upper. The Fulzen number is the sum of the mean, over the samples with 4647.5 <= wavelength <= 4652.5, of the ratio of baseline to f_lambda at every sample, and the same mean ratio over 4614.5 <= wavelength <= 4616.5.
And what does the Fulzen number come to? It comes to 1.97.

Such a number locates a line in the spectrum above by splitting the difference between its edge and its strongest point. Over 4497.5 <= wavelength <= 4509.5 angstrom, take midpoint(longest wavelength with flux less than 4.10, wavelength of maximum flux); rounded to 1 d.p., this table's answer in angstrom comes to 4504.5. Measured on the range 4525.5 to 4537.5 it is 4534.0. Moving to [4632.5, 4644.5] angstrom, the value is 4638.5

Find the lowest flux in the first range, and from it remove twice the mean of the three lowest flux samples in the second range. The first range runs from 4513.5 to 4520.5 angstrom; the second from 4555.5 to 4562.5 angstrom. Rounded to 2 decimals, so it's -4.30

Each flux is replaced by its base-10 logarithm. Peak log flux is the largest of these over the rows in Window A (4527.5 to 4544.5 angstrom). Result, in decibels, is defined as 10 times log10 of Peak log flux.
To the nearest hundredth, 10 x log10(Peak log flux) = -2.00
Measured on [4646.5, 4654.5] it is -2.23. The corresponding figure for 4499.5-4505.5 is -2.00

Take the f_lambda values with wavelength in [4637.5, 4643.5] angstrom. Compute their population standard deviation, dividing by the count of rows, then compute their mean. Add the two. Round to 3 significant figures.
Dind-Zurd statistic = 4.08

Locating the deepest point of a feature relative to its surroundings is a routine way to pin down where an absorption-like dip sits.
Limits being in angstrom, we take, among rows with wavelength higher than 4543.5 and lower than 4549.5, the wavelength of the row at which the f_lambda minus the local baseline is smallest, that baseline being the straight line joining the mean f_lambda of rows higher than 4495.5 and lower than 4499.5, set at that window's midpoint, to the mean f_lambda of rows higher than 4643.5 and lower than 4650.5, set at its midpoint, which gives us 4549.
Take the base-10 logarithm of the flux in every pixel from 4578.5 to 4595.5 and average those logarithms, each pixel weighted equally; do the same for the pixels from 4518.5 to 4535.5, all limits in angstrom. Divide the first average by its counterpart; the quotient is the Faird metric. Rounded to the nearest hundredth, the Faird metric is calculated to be 0.99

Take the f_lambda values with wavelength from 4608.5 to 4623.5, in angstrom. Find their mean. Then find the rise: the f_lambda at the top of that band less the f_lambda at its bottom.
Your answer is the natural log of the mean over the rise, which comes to 5.9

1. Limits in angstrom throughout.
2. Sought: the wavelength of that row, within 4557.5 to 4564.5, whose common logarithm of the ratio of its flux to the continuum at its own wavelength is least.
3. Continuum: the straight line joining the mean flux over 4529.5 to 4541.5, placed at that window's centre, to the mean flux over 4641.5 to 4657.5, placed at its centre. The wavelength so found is 4558 angstrom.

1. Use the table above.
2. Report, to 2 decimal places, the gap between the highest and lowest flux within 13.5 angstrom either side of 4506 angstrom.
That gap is 0.40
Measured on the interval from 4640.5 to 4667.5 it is 0.30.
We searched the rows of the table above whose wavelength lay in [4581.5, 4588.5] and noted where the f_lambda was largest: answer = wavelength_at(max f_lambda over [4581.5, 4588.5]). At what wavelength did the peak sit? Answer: 4588 angstrom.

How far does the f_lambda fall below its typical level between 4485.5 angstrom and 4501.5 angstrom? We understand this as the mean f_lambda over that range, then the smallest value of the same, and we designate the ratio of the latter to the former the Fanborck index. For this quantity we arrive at 0.983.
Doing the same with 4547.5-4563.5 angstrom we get 0.983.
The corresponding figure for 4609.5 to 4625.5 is 0.998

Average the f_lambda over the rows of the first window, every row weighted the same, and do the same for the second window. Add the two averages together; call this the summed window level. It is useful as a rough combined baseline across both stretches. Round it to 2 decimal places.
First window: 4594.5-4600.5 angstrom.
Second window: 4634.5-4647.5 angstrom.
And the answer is 8.08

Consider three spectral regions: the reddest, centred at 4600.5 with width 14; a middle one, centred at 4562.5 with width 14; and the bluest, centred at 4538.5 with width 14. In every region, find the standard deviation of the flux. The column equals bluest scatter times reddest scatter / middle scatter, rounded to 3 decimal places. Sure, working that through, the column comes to 0.013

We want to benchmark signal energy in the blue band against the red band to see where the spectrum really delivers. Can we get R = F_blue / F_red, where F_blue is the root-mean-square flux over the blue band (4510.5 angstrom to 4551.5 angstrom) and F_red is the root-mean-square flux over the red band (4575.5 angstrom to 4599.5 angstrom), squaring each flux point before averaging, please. 1.02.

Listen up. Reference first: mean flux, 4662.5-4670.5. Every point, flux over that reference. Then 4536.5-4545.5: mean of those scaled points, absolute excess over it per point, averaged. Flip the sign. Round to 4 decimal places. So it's -0.0035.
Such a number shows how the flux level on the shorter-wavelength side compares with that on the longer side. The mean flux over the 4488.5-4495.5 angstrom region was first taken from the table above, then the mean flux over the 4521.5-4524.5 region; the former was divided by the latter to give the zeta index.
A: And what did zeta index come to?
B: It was 0.93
